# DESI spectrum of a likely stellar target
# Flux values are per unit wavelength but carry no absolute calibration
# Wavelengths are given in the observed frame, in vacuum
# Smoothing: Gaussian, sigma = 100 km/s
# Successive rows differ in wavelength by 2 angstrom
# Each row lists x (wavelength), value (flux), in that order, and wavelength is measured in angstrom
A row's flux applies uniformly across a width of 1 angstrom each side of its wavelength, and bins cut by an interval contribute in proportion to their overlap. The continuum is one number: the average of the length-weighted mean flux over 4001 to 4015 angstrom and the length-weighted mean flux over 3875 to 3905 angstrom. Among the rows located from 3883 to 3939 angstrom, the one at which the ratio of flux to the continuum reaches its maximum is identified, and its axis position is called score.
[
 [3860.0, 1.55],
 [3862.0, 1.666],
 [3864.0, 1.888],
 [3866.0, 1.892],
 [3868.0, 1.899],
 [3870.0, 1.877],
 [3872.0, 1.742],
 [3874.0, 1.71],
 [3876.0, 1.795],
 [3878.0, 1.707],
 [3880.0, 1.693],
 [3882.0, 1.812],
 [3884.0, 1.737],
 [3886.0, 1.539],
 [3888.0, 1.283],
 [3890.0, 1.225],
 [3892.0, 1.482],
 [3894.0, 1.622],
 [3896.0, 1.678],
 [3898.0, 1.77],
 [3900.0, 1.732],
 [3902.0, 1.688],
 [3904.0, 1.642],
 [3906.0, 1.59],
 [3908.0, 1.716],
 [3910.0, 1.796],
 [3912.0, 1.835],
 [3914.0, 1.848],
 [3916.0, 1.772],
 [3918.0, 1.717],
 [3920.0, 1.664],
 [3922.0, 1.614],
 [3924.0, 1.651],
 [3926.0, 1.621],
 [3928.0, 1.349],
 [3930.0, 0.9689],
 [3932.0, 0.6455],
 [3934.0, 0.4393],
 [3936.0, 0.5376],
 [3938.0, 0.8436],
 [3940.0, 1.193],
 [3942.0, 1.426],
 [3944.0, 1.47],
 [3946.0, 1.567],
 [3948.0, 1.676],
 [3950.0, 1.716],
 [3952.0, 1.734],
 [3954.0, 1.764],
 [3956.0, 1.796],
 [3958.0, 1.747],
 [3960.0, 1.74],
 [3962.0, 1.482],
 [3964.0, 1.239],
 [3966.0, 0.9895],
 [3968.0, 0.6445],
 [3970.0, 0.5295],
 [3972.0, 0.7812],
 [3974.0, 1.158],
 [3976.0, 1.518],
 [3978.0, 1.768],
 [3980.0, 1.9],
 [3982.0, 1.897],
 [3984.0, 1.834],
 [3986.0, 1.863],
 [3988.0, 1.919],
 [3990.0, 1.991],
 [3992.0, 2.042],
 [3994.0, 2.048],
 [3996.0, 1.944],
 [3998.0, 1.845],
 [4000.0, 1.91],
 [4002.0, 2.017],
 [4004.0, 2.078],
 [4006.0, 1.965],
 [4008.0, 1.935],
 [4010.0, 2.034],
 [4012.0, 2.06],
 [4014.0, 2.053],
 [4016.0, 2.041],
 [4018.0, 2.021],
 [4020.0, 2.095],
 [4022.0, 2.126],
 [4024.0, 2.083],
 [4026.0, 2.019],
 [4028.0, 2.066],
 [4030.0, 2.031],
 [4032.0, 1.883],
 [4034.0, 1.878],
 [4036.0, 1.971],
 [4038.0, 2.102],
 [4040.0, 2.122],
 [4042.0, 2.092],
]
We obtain 3914.0 angstrom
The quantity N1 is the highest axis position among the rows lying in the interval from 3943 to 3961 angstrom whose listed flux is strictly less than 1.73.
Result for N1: 3950.0 angstrom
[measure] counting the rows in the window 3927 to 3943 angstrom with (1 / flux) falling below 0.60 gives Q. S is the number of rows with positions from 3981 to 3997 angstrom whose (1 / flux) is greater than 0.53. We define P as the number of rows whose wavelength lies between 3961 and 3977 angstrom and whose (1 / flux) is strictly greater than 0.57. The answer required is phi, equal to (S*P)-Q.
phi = 16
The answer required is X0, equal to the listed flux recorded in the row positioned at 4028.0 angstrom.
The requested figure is 2.066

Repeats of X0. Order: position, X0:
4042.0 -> 2.092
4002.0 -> 2.017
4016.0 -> 2.041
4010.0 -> 2.034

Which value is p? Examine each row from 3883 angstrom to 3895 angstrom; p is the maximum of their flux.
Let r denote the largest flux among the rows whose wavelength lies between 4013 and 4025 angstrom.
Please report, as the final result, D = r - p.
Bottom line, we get 0.4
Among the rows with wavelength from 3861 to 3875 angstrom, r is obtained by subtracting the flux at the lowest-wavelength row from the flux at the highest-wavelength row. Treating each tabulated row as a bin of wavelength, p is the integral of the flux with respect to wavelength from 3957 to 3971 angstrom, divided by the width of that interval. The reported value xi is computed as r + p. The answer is 1.24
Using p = 1.20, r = 0.0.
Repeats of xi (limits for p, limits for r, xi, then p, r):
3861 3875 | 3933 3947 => 2.94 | 1.81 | 1.1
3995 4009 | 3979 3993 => 2.10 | 1.96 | 0.1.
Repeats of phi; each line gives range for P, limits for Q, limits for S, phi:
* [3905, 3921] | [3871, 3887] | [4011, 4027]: -7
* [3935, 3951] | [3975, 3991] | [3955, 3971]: 57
